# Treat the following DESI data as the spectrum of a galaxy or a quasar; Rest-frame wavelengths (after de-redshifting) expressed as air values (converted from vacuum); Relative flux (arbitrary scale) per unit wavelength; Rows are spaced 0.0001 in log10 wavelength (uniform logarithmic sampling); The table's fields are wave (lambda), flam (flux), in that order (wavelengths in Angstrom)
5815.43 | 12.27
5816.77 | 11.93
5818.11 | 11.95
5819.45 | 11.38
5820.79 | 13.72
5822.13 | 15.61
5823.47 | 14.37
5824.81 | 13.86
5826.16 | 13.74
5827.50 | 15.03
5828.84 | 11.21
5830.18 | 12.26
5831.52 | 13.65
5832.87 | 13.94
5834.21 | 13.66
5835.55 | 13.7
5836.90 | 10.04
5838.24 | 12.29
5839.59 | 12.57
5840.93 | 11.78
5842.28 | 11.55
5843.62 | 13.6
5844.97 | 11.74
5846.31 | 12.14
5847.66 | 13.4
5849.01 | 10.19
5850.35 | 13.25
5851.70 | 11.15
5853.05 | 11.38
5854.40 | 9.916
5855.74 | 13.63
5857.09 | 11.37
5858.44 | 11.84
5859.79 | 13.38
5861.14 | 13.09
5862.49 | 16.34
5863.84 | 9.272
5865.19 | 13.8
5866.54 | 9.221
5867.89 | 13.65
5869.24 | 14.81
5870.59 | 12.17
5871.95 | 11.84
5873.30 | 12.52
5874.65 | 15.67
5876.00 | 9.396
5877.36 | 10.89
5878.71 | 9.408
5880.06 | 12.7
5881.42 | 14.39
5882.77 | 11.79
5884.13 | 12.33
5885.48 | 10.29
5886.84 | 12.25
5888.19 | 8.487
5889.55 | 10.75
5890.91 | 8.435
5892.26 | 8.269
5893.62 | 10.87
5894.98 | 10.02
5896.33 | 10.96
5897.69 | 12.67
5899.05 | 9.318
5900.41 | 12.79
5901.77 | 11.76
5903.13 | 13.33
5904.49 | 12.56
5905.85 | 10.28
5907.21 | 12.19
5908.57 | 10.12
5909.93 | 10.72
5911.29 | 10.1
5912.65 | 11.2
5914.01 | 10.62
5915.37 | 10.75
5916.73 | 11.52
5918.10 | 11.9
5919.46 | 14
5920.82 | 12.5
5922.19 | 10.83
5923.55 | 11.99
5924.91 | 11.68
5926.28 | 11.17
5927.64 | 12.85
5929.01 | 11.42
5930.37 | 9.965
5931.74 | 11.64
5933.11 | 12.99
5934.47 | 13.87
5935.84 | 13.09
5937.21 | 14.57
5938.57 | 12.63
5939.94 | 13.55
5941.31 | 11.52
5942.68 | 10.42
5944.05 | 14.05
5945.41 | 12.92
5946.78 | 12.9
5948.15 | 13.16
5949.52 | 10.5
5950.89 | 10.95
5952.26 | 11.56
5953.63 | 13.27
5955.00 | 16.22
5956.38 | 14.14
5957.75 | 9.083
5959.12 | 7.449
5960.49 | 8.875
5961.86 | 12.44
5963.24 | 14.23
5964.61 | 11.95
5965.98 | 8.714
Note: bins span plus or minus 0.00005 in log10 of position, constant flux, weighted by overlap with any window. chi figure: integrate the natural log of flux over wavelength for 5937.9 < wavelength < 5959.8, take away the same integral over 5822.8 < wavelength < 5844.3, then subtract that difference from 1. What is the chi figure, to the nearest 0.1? 1.6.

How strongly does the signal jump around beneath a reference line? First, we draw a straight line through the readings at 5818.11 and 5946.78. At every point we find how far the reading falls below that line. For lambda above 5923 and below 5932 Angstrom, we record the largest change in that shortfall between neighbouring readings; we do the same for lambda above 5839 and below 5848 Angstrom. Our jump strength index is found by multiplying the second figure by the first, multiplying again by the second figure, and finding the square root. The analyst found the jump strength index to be 2.6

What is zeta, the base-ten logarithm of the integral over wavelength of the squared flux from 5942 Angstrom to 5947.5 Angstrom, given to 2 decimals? 2.94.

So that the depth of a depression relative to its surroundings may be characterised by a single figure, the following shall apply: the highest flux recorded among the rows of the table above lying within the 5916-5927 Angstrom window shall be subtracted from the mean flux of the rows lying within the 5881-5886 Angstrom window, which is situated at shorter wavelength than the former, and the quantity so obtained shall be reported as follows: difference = -1.8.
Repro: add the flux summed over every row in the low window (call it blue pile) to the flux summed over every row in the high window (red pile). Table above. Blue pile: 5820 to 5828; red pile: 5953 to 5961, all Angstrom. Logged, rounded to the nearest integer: 155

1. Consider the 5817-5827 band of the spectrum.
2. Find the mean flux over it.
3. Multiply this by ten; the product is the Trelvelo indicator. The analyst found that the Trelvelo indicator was 135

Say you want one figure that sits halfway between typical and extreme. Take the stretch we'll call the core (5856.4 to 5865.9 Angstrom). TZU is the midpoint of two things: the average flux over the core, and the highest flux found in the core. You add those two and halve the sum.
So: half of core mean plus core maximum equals 14.5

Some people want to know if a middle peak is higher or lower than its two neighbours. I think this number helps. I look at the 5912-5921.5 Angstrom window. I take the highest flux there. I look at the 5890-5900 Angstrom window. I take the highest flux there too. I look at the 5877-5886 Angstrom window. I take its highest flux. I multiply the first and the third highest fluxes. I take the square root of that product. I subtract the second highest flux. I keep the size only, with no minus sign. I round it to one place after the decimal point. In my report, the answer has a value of 1.5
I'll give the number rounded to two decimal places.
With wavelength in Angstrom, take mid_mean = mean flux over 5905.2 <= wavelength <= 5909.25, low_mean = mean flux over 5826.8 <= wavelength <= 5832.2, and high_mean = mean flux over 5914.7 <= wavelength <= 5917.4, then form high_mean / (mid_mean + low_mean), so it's 0.47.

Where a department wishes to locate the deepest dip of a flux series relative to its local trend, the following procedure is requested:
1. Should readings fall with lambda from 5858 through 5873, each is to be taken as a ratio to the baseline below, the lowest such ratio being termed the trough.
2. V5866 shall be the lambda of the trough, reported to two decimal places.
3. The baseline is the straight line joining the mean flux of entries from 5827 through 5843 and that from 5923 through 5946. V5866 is 5866.54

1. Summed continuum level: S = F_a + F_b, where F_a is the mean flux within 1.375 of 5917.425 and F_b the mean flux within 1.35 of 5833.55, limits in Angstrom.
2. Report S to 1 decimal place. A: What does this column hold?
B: 25.5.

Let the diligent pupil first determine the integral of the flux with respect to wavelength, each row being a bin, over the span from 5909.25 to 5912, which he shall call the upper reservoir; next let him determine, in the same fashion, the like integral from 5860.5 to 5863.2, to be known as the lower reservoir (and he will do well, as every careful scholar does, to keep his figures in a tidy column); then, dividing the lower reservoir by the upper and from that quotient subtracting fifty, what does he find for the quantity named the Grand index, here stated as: -48.6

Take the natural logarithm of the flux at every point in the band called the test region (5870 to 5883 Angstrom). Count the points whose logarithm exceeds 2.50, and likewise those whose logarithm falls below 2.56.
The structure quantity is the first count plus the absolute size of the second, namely 12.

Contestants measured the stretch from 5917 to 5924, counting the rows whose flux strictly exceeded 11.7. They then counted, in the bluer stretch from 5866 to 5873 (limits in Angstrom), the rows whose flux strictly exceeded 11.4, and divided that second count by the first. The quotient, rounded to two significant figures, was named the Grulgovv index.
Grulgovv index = 1.0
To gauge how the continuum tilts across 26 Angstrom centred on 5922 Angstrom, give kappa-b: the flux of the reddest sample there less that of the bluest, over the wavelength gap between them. 0.13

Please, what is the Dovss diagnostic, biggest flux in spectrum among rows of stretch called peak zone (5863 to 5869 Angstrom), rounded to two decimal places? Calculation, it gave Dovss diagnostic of 13.80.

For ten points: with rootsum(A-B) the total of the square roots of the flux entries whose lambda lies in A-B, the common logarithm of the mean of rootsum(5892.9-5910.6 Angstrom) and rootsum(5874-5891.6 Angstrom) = 1.64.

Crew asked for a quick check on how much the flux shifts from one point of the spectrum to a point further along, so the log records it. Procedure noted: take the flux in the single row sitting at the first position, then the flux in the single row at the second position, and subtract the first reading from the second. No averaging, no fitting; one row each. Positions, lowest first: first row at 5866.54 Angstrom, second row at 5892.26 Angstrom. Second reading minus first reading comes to -1.0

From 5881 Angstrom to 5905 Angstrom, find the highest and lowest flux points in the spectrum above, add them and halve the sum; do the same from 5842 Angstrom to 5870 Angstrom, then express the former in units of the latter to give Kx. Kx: 0.89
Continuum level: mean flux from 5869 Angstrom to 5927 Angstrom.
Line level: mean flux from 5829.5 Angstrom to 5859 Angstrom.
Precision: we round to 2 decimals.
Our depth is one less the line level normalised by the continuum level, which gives -0.07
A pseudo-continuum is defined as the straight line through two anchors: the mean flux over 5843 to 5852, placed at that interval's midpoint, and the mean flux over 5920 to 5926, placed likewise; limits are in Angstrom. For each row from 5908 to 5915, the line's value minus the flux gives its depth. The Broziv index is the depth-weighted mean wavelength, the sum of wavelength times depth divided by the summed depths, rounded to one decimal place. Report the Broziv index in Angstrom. 5911.0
